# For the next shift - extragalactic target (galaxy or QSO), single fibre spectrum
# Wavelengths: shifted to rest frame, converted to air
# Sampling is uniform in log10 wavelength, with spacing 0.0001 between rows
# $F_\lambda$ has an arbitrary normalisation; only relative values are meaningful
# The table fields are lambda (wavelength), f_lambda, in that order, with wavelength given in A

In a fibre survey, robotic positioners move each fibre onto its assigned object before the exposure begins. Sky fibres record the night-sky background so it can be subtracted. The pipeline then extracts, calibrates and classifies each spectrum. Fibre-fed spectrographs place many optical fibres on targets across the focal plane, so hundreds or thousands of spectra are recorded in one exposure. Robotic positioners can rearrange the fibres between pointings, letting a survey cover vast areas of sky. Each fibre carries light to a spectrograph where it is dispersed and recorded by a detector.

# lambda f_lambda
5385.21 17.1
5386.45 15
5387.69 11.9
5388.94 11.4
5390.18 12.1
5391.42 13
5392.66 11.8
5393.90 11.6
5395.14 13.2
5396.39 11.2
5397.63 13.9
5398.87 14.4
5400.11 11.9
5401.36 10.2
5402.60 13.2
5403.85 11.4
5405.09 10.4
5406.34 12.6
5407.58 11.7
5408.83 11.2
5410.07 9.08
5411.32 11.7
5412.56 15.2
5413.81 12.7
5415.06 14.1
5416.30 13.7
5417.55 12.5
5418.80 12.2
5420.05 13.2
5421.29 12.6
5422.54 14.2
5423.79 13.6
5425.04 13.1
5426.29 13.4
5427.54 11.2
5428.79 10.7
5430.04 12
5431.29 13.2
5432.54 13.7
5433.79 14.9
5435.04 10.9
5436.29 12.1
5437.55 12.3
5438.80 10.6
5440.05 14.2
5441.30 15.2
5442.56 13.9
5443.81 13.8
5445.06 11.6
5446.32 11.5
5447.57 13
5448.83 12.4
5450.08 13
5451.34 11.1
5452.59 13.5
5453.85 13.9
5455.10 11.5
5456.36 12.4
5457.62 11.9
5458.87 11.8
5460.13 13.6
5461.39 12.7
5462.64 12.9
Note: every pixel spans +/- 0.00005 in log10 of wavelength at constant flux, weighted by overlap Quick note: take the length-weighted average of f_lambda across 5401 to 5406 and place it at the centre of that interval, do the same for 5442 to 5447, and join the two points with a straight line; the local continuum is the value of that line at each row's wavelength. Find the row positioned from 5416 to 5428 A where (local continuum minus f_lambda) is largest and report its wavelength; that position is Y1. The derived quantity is 5427.54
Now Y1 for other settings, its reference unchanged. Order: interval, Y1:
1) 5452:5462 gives 5455.10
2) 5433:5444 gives 5438.80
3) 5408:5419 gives 5410.07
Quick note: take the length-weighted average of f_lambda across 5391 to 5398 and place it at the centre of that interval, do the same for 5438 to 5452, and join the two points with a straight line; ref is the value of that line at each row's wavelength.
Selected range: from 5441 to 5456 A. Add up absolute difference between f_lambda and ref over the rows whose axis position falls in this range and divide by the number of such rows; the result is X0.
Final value 1.06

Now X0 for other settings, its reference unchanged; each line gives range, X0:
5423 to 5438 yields 1.07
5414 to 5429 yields 0.92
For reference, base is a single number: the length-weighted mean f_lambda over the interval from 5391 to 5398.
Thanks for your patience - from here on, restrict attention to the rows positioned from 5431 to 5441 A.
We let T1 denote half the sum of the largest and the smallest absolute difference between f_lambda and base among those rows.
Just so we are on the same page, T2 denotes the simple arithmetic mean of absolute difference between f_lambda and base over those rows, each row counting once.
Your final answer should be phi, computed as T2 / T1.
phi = 0.97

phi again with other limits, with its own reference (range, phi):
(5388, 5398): 0.94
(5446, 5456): 1.13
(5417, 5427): 0.79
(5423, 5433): 1.01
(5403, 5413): 0.84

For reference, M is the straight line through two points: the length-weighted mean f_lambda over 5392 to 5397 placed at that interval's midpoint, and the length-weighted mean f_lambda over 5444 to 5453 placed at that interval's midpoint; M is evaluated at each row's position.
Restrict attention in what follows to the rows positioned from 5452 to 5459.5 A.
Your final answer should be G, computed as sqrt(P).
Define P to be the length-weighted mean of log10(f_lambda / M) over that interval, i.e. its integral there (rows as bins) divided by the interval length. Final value 0.05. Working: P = 0.002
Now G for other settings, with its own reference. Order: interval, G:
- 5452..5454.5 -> 0.21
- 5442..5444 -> 0.23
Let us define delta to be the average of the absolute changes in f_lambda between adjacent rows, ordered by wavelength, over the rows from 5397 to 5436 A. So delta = 1.45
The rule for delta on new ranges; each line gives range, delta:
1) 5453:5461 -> 1.14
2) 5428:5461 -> 1.31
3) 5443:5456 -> 1.34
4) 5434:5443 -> 1.50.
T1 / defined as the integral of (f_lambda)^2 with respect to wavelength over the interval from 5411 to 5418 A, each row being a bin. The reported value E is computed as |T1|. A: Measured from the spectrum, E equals 1268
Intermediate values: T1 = 1268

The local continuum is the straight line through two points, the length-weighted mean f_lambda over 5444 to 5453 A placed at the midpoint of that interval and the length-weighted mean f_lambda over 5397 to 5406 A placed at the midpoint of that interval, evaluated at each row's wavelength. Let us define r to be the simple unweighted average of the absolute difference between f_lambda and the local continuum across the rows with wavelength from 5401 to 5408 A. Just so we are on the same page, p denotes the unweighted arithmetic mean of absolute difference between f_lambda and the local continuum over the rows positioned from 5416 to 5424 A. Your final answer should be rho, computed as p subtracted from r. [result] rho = 0.2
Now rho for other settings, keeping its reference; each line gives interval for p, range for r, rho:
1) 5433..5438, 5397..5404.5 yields 0.3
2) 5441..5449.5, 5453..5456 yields 0.0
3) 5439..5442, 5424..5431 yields -1.4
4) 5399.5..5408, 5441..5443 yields 1.2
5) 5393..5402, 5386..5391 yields -0.3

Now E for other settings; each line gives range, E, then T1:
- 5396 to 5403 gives 1108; 1108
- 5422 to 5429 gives 1157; 1157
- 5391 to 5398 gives 1080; 1080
